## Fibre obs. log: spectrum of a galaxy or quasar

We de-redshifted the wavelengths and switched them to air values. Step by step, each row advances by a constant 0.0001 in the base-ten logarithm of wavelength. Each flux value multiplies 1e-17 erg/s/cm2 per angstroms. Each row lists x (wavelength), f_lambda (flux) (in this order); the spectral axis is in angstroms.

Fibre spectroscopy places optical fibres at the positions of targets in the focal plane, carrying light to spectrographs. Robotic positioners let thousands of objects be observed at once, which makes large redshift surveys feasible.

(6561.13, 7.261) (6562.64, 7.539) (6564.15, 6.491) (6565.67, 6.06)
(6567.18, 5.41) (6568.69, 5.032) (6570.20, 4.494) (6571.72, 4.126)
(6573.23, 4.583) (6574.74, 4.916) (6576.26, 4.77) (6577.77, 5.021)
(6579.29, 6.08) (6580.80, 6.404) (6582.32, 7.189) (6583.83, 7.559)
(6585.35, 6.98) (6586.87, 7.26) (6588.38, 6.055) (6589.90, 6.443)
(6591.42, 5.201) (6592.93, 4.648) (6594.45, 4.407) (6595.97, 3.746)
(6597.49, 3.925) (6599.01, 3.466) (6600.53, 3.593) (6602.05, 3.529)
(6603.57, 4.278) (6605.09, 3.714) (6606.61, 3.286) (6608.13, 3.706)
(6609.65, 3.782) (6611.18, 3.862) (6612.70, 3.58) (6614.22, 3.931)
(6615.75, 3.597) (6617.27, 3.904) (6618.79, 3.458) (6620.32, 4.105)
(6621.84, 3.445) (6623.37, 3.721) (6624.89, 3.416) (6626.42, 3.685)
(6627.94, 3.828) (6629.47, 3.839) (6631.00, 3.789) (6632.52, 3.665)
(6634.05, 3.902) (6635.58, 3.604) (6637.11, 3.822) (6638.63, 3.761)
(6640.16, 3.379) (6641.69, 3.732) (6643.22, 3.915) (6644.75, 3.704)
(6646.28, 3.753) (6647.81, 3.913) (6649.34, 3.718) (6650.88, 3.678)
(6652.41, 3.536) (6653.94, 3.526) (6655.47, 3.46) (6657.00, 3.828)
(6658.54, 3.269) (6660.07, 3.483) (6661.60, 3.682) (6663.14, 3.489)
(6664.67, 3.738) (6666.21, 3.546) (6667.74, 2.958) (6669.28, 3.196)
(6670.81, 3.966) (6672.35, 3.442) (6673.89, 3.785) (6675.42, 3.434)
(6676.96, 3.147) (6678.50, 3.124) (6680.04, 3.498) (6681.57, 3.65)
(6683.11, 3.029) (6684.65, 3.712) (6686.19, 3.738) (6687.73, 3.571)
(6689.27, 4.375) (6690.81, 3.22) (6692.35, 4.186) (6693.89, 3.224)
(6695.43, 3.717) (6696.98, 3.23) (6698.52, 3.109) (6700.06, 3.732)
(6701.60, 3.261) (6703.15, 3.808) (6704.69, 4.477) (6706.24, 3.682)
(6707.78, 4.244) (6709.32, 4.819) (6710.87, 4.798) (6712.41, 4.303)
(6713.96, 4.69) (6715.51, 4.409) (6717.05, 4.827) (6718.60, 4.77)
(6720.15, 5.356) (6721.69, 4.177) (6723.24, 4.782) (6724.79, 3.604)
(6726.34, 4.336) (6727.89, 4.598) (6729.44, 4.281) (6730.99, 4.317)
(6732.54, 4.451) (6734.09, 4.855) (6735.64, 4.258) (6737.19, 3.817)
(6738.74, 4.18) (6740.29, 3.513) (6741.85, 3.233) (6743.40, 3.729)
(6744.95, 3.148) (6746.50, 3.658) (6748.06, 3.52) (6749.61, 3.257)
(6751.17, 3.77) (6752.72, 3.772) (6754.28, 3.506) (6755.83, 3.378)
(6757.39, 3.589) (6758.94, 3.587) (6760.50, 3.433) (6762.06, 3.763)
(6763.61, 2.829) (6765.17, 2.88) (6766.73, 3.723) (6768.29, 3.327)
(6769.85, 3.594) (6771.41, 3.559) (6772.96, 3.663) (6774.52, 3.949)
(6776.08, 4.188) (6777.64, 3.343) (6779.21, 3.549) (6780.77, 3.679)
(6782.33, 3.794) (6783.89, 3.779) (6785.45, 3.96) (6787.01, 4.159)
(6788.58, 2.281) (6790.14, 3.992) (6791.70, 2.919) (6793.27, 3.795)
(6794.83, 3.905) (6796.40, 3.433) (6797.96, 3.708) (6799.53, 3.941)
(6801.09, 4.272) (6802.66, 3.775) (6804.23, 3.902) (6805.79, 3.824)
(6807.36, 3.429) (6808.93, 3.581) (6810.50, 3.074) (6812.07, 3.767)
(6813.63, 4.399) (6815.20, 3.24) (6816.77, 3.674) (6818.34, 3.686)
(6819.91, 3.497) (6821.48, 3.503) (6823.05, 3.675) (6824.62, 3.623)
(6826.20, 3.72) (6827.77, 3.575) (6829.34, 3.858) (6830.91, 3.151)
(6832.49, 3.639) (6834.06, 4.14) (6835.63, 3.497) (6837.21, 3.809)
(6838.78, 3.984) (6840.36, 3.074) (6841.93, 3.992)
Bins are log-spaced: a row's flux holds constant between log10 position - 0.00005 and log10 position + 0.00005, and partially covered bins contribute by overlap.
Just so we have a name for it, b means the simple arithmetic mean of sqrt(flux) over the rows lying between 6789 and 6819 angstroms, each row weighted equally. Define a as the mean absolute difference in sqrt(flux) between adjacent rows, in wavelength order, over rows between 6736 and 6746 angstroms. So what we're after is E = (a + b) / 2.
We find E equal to 1.02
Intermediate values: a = 0.125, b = 1.92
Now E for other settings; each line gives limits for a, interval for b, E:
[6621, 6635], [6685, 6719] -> 1.02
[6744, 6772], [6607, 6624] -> 1.01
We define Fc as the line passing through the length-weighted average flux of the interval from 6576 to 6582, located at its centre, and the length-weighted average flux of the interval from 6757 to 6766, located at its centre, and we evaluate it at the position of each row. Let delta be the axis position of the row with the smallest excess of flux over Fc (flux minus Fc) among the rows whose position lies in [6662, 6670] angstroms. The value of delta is 6667.74 angstroms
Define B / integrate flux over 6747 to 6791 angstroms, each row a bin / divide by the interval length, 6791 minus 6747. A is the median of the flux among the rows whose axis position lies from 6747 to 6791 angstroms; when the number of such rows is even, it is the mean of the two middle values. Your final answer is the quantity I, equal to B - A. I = -0.03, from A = 3.59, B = 3.56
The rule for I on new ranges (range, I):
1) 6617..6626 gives 0.07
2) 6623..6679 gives -0.07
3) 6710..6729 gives -0.09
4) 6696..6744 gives -0.10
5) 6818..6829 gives -0.01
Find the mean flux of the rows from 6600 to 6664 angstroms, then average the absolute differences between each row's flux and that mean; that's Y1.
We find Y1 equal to 0.16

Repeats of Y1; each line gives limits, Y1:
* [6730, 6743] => 0.42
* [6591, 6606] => 0.47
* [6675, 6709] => 0.34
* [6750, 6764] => 0.20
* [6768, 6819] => 0.29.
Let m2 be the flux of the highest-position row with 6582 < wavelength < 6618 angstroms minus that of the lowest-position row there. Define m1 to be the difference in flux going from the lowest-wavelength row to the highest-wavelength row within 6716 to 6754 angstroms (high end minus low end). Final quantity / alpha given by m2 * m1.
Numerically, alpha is 3.5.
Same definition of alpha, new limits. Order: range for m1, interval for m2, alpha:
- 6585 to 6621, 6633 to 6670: 2.0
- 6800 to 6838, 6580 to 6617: 1.3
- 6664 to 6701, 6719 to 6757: 0.0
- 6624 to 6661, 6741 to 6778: 0.0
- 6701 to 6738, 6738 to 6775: -0.1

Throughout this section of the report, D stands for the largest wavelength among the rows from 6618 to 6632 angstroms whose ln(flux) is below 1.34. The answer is 6631.00 angstroms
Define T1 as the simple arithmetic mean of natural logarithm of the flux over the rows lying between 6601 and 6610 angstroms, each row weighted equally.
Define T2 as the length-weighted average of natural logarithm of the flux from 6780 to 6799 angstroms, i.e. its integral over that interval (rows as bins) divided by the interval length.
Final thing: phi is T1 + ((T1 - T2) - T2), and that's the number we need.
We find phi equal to 0.07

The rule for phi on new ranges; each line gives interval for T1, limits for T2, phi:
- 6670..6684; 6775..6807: -0.13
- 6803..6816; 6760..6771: 0.16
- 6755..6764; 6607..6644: -0.17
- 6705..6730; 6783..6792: 0.50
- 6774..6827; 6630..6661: -0.01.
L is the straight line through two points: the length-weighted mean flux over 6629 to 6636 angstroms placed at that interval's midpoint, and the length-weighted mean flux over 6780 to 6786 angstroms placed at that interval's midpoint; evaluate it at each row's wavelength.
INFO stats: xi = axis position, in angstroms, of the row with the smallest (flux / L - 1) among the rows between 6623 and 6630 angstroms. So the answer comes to 6624.89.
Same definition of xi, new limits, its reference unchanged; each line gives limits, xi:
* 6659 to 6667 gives 6660.07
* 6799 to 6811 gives 6810.50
